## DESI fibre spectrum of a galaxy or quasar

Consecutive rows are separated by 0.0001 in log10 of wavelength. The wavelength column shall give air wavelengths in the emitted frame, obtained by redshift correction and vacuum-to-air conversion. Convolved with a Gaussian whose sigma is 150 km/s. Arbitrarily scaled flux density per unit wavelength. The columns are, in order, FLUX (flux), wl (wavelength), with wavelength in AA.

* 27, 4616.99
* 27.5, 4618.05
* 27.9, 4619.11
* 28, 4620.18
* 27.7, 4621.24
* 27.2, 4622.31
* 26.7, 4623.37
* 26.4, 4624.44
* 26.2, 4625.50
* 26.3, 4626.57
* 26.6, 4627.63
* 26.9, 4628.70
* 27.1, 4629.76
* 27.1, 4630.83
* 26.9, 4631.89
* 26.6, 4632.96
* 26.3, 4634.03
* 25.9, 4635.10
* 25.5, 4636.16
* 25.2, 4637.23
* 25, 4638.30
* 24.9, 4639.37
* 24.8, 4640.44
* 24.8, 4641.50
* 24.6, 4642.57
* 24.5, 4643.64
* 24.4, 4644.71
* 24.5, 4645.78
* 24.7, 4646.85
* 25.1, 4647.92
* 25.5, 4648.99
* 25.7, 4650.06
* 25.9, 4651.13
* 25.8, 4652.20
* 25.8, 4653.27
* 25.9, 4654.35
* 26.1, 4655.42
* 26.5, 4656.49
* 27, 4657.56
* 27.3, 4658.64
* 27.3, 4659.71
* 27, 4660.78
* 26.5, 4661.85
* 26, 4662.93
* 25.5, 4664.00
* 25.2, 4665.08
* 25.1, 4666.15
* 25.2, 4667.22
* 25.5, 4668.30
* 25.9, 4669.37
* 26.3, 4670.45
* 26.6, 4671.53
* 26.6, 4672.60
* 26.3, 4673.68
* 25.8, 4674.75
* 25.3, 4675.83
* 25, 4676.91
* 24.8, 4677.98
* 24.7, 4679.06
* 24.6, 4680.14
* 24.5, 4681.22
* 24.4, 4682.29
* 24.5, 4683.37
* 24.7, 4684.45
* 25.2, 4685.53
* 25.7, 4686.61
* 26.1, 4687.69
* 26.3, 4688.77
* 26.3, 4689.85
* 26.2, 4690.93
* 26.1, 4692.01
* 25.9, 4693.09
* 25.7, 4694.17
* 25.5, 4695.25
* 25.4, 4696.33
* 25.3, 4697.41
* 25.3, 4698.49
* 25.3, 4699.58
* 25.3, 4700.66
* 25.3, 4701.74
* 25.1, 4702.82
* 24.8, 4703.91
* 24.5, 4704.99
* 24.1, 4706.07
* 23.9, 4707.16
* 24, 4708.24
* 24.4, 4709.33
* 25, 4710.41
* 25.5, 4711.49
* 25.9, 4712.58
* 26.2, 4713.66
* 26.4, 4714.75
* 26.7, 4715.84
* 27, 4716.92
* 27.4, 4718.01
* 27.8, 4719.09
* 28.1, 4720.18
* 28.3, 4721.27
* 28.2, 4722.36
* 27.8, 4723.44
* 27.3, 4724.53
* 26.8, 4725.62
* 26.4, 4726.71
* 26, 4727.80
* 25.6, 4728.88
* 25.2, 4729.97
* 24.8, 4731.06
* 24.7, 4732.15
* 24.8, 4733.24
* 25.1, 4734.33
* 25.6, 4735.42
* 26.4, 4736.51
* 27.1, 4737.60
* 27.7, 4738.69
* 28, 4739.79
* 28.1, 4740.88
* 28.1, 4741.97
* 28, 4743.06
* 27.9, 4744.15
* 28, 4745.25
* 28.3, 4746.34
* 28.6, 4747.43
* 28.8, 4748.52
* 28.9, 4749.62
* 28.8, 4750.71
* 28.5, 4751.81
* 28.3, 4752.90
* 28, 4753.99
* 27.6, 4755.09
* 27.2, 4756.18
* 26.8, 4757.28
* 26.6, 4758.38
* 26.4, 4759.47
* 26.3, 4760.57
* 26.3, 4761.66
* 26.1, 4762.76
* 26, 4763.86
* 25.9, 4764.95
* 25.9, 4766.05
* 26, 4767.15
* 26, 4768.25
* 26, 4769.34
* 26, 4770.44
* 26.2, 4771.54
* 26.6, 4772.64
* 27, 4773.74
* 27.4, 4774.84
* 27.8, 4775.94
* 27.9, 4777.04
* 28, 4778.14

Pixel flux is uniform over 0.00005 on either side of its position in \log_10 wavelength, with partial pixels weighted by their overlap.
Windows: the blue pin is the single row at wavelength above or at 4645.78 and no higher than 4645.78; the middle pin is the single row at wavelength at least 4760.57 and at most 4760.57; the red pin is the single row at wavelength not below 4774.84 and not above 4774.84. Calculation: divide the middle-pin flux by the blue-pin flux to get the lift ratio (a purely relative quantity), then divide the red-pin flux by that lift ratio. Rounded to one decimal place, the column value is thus 25.5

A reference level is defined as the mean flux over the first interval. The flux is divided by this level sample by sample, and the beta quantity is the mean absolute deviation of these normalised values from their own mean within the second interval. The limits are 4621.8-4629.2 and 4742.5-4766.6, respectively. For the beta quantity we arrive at 0.036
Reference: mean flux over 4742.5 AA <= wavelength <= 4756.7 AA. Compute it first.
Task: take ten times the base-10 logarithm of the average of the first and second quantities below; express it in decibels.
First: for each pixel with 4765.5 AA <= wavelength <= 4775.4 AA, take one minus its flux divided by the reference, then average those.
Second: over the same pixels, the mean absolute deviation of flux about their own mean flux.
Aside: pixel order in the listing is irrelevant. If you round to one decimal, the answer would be -6.0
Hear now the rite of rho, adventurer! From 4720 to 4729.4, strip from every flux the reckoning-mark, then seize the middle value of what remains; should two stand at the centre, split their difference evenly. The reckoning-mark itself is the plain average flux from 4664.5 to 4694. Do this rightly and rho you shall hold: 1.8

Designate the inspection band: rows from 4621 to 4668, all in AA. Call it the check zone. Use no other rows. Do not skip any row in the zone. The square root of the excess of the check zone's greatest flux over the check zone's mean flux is 1.33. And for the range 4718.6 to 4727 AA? 0.84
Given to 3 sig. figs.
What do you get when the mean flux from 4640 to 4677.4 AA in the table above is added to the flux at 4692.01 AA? 51.8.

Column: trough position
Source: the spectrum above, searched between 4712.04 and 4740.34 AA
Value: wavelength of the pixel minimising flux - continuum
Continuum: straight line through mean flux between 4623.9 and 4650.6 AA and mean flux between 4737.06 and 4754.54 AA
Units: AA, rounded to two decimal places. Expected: 4732.15 AA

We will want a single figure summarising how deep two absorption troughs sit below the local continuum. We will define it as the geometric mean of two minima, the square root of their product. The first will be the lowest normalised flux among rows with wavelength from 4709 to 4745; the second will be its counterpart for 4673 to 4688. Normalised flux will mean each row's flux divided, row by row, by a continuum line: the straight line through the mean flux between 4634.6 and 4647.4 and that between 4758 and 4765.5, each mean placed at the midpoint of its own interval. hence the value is 0.96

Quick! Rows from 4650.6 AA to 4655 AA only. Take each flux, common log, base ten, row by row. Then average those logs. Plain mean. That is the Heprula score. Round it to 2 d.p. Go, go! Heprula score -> 1.41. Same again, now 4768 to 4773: 1.42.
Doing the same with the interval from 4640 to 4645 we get 1.39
